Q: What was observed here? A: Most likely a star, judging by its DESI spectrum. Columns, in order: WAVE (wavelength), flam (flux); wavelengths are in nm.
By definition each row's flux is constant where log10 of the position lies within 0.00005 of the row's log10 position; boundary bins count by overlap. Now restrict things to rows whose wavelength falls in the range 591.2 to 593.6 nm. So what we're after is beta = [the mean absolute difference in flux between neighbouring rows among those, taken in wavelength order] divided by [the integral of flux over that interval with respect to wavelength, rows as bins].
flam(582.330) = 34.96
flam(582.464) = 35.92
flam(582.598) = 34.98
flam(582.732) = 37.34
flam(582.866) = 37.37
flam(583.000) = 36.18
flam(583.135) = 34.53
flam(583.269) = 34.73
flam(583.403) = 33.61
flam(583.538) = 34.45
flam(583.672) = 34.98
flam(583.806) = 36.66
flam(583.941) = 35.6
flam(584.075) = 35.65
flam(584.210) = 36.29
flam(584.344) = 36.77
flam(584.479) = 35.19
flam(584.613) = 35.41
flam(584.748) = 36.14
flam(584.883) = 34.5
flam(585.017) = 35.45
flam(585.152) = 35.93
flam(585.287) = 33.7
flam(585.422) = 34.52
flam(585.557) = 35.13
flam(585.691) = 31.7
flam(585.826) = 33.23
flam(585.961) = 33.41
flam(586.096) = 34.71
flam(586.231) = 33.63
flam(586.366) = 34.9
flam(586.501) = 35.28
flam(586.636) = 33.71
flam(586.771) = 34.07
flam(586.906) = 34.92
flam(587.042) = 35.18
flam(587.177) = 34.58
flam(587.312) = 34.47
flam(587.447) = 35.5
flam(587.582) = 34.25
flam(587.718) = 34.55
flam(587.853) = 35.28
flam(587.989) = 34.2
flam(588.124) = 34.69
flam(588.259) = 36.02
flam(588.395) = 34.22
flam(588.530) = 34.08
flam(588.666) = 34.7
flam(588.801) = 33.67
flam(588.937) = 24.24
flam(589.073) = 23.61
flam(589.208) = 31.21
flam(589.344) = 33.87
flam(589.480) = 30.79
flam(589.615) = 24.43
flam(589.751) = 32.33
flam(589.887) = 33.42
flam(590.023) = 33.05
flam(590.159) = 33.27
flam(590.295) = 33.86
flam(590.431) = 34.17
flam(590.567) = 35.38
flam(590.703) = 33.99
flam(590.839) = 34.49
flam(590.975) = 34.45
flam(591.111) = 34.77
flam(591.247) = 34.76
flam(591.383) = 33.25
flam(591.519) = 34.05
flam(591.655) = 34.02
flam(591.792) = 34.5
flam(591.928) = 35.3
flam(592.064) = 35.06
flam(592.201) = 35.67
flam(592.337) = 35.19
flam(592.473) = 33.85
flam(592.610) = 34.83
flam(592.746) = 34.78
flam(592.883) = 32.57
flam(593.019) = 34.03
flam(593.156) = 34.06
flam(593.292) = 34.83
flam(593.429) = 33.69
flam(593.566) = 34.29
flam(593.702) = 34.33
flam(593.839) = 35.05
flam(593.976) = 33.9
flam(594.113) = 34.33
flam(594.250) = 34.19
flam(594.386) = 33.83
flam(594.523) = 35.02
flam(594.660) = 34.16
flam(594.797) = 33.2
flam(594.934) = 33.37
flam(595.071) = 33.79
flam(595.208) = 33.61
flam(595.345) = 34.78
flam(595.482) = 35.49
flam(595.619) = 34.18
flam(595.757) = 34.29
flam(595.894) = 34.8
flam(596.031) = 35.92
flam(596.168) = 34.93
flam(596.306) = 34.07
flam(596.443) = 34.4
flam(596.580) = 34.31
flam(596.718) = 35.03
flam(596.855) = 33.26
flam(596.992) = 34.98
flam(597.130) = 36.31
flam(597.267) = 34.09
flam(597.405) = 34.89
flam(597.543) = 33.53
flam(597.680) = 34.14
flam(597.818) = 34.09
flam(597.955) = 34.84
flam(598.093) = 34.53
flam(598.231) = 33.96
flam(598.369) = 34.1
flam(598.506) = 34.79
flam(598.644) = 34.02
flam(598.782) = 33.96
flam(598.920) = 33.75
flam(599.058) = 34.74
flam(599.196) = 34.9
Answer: 0.010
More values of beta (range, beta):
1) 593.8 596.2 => 0.008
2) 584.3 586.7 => 0.014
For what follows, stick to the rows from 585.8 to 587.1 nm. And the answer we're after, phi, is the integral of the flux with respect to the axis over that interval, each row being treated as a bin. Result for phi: 44.6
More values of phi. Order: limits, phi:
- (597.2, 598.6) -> 48.0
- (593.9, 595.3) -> 47.5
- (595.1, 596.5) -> 48.5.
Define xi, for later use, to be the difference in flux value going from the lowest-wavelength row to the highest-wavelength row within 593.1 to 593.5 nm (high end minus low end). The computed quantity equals -0.4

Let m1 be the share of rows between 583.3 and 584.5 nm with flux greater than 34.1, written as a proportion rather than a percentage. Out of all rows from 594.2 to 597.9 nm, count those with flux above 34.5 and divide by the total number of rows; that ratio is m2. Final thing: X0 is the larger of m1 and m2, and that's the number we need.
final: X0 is 0.89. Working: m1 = 0.89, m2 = 0.37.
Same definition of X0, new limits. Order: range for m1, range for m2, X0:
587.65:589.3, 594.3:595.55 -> 0.58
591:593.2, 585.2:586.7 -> 0.56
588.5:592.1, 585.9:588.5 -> 0.58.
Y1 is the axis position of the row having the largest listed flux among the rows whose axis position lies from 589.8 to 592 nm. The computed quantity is 590.567 nm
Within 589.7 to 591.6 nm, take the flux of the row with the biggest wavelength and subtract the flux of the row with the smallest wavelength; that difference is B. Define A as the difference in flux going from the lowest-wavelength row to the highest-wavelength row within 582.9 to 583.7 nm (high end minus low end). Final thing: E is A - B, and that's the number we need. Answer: -2.9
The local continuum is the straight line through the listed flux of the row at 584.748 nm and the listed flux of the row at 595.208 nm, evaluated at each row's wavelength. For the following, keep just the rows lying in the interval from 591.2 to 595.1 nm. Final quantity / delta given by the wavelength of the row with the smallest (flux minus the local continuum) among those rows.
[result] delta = 592.883 nm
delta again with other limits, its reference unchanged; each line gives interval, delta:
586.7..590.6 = 589.073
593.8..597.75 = 594.797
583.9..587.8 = 585.691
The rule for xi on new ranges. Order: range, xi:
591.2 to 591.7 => -0.7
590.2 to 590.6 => 1.5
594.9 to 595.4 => 1.4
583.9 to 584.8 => 0.5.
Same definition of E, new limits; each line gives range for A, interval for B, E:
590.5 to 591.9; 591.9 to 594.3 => 0.2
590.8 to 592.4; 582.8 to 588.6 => 4.0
